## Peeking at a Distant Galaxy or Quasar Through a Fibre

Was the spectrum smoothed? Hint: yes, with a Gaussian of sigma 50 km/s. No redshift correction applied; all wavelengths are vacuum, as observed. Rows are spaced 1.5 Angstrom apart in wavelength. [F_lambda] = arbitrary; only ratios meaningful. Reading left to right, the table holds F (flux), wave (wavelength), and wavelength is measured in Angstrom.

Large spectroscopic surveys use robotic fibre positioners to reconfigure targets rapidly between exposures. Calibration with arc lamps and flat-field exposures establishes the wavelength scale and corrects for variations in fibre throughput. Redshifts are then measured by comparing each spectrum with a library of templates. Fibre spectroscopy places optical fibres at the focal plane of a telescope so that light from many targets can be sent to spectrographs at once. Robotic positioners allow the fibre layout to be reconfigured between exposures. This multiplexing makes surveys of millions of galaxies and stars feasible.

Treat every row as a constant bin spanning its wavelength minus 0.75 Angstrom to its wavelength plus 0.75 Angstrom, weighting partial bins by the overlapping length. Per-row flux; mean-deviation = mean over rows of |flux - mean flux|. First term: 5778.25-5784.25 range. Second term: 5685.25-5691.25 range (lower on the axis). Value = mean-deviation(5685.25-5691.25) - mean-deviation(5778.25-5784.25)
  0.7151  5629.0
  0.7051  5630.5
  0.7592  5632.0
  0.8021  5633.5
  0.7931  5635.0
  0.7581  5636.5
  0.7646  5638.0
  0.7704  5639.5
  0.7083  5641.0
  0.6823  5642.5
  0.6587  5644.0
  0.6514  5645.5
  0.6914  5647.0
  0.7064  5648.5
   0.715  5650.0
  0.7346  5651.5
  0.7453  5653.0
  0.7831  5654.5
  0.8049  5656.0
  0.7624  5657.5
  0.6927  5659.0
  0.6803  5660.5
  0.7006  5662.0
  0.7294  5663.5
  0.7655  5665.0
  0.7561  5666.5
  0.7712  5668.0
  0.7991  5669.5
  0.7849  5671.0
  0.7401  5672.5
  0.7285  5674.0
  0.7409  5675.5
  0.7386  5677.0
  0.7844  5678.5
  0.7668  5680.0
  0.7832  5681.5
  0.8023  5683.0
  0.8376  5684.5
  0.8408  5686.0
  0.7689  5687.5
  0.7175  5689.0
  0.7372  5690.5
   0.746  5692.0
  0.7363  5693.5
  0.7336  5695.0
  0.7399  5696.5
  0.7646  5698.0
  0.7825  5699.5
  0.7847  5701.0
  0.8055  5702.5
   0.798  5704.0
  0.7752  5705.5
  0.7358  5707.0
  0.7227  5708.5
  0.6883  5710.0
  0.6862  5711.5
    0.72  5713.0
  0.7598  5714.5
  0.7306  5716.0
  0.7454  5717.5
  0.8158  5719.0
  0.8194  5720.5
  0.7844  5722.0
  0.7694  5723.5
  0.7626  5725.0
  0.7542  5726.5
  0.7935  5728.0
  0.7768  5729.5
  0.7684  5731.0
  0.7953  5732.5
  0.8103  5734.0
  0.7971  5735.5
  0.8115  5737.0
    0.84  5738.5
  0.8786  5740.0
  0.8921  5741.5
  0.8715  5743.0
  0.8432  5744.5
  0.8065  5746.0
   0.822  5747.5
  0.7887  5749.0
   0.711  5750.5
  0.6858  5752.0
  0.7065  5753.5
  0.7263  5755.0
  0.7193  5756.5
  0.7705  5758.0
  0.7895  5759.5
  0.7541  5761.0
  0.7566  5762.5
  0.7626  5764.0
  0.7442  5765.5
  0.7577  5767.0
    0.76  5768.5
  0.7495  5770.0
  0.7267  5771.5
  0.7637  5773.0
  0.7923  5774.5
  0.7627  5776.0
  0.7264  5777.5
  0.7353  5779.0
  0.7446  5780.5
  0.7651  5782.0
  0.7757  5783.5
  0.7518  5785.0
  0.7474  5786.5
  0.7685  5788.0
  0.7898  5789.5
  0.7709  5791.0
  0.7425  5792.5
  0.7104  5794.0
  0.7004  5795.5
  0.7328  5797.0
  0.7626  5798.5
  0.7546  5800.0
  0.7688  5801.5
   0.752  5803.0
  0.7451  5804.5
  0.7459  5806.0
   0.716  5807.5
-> 0.024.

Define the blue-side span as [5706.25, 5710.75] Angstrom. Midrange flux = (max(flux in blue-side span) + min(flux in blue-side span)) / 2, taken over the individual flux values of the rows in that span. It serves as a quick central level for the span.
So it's 0.712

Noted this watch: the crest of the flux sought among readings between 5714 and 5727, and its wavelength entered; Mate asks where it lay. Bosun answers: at 5720.5 Angstrom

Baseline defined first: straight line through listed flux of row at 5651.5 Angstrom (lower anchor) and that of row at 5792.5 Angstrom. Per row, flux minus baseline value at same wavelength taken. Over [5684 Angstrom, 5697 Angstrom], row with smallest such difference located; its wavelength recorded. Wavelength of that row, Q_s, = 5689.0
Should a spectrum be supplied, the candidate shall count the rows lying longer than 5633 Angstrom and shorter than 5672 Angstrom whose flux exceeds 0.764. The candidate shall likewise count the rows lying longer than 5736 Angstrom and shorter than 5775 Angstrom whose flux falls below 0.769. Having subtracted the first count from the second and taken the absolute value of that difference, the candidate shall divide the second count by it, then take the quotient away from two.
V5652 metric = -1.5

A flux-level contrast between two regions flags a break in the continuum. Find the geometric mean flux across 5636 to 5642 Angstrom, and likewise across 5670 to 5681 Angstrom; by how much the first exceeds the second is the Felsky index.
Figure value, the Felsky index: 0.00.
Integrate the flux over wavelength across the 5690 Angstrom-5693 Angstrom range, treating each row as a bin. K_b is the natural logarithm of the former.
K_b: 0.800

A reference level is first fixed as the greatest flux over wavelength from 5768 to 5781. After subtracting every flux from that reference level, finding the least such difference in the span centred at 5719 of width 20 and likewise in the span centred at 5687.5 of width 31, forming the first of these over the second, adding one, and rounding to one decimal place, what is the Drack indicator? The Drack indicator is 1.6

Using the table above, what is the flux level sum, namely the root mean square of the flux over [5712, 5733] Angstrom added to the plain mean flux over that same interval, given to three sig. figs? 1.54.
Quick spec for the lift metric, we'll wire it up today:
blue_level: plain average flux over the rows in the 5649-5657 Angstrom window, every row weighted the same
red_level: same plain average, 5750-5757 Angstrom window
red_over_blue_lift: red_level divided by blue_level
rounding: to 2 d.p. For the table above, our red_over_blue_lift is 0.94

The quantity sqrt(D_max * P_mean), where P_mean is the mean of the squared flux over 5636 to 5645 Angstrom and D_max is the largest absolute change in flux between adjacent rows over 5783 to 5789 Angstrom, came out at 0.112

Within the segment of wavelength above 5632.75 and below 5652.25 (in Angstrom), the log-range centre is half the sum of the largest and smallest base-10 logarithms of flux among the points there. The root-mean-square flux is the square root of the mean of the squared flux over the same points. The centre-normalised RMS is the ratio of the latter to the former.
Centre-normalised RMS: -5.2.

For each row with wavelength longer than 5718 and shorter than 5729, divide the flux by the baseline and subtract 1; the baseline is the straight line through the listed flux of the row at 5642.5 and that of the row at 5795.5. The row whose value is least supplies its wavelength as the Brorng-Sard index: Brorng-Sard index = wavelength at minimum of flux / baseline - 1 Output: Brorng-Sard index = 5726.5 Angstrom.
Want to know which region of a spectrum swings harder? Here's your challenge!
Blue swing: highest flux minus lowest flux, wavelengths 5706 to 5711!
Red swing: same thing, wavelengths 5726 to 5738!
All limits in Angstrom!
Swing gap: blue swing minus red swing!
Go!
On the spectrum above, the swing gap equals -0.01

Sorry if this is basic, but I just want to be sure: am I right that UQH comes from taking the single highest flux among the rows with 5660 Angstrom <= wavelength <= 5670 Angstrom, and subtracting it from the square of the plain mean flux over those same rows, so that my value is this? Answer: -0.247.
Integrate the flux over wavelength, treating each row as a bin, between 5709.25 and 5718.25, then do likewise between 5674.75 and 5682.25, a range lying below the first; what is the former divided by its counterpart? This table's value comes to 1.1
